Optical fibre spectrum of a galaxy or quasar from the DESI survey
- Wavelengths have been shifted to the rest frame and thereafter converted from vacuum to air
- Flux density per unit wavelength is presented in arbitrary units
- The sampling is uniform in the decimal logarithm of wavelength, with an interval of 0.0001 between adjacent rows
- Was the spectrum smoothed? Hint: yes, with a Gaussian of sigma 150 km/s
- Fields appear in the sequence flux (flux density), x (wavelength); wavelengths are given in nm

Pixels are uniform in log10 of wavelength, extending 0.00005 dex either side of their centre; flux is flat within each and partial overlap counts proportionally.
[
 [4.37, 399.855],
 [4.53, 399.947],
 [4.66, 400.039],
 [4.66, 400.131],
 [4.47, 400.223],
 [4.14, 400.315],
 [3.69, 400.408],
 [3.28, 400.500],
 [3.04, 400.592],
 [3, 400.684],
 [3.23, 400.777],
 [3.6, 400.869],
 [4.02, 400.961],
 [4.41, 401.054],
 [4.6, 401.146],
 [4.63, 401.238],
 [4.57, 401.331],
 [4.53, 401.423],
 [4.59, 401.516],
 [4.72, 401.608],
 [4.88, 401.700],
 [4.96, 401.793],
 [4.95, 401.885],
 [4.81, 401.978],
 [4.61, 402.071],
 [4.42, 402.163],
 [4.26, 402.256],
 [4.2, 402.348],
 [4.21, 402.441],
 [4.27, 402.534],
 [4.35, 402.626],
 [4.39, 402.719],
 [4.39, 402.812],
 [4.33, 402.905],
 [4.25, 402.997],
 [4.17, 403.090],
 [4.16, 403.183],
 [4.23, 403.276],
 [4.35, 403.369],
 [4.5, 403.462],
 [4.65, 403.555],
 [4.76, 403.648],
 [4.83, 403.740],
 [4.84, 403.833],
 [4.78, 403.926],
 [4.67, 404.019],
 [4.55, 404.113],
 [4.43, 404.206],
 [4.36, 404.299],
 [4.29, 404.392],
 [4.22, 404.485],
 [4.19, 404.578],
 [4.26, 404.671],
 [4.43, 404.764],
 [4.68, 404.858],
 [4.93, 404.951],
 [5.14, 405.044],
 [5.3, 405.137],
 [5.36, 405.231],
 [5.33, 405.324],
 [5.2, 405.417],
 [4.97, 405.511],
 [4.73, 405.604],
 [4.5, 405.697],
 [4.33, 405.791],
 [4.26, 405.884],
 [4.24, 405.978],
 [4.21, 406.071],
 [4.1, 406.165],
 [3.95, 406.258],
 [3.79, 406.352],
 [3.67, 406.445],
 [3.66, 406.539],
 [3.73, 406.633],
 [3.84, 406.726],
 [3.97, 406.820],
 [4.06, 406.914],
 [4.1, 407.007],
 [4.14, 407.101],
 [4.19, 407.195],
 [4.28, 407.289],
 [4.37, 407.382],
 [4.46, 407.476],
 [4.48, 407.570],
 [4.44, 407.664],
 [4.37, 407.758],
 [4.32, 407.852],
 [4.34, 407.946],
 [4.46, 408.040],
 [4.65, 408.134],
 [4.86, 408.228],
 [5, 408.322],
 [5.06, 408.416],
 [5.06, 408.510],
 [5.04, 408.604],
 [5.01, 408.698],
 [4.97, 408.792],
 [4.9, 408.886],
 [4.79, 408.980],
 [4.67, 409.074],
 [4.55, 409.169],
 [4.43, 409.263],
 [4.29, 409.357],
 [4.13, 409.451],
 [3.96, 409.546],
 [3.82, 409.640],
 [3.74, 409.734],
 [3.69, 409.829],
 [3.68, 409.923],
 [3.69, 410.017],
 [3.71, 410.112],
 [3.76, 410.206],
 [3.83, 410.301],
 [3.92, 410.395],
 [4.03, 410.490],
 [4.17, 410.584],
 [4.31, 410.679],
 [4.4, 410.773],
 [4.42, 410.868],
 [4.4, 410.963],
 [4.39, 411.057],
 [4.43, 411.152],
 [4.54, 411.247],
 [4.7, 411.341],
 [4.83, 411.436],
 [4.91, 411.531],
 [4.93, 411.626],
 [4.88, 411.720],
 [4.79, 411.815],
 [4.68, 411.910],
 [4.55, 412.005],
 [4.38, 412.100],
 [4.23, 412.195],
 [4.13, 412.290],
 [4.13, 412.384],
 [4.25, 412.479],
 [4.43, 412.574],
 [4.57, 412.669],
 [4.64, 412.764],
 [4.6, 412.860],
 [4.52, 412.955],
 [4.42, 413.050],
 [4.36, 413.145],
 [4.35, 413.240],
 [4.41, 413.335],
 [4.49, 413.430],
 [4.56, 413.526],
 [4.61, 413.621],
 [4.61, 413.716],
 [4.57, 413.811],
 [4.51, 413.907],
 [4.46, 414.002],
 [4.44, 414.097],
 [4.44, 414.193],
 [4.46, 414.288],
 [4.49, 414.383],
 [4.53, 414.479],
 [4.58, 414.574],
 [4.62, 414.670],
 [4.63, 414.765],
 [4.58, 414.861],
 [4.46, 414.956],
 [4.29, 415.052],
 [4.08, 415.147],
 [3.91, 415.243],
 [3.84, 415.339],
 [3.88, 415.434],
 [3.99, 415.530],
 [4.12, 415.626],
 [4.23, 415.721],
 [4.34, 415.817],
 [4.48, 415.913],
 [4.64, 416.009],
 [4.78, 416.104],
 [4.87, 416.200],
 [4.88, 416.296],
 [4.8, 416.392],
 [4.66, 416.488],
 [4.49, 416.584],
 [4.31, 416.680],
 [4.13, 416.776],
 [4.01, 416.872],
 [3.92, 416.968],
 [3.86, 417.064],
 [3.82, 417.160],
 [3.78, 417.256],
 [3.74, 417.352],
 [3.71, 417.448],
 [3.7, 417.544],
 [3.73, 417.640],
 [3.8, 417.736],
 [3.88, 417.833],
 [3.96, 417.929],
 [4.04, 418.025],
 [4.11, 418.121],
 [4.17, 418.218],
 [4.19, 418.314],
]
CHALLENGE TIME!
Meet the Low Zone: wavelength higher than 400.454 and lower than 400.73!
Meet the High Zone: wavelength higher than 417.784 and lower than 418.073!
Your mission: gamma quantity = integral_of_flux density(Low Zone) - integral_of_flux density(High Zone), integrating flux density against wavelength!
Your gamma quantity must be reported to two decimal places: -0.28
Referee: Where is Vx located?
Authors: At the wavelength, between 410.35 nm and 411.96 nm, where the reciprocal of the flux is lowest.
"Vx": 411.626 nm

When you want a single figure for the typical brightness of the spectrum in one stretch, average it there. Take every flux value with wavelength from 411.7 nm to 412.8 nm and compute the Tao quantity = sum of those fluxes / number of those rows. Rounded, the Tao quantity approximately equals 4.5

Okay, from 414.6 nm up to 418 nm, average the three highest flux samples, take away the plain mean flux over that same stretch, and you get 0.7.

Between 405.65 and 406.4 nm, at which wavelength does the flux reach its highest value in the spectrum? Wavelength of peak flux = 405.697 nm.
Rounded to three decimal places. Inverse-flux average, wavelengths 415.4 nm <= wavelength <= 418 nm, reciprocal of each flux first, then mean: 0.242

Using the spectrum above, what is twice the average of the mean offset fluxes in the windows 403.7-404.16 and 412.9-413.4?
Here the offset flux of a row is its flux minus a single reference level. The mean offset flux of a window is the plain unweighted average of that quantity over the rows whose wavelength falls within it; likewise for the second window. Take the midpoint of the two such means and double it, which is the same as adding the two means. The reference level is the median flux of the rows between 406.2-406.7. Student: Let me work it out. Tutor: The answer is 1.69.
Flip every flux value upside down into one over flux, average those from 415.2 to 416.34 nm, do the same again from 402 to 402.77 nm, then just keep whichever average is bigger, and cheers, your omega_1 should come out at 0.233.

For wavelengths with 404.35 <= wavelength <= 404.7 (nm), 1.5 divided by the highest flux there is 0.350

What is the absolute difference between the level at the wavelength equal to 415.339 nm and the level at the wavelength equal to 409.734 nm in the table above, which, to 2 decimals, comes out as 0.10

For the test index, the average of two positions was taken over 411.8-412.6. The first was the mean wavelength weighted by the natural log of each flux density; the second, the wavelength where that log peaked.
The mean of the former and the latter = 412.00 nm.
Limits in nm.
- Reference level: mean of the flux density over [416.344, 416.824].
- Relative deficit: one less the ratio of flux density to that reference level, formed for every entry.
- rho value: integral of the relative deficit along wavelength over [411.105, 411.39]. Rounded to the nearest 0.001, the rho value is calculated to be -0.005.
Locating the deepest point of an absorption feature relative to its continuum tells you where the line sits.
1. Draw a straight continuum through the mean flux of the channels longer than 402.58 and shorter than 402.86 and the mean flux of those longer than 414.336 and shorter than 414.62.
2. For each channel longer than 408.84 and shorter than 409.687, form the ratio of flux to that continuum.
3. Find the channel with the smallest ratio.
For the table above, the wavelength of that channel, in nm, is 409.640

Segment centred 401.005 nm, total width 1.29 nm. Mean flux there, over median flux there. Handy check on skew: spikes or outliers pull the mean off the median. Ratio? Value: 0.95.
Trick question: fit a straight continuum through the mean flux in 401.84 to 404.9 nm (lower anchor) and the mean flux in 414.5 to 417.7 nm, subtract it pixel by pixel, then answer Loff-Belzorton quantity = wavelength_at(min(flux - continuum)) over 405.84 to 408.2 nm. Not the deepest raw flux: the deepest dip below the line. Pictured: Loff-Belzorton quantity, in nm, 406.539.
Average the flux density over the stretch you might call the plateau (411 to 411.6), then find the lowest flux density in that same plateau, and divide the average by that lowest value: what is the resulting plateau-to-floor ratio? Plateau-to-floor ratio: 1.06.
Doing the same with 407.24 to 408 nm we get 1.02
